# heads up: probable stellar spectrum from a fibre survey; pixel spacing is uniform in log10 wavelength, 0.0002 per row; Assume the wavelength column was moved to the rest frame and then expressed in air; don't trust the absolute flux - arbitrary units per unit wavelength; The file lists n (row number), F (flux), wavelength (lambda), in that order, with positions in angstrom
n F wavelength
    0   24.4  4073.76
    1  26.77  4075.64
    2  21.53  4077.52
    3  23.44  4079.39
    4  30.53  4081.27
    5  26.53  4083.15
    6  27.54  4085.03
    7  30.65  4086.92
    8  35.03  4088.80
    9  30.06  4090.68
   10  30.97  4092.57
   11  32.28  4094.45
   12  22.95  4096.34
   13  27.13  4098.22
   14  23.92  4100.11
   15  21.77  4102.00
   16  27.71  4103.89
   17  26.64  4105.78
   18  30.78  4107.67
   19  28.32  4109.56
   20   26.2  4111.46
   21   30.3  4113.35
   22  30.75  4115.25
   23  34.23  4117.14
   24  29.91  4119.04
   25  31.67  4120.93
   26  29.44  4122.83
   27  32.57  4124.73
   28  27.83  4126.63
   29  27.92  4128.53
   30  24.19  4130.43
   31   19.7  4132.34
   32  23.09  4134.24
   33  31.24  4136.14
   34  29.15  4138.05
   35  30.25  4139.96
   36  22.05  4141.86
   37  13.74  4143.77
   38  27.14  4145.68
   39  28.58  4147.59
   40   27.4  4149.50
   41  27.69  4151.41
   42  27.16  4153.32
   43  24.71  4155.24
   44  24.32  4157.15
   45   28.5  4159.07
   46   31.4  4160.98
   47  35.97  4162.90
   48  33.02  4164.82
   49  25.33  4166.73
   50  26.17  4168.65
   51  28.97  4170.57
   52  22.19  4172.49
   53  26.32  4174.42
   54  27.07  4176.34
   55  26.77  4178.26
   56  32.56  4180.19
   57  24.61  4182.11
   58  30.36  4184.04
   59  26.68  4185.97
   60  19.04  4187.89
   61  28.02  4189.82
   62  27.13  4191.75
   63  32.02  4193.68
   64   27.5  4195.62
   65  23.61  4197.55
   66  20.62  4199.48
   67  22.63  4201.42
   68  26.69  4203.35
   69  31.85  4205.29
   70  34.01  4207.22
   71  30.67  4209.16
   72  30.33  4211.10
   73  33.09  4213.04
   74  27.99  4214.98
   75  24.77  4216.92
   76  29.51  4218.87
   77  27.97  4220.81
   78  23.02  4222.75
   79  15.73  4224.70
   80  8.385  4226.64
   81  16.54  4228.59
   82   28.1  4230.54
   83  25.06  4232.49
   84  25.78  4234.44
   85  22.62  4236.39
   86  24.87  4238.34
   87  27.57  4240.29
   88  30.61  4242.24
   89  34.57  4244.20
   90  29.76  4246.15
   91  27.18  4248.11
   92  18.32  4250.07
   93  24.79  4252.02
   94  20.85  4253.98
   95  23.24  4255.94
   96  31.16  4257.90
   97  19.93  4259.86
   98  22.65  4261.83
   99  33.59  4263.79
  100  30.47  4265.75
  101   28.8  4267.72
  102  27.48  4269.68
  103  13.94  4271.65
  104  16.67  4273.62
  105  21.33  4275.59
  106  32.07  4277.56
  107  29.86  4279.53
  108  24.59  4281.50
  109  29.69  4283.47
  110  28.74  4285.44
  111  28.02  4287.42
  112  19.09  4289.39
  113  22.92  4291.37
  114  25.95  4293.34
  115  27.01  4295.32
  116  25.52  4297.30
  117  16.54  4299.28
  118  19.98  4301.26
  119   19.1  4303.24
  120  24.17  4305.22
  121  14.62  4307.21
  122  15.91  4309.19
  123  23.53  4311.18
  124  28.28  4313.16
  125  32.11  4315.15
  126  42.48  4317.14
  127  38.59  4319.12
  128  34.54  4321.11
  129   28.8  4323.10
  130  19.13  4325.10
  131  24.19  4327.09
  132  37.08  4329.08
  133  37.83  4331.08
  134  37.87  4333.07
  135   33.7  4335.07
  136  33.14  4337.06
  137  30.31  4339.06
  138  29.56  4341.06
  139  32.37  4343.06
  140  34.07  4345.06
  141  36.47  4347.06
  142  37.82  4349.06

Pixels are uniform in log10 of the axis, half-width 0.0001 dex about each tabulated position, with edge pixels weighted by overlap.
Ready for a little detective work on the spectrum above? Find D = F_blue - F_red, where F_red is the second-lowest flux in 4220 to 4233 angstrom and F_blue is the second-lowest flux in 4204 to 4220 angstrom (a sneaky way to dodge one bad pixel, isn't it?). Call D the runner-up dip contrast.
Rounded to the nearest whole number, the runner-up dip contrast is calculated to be 12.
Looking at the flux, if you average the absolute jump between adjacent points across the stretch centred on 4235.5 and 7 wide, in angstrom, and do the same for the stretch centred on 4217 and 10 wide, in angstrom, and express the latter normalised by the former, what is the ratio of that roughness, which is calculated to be 1.8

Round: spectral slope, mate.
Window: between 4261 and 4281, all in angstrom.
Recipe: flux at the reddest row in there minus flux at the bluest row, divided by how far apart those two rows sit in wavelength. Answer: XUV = 0.4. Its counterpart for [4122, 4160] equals 0.0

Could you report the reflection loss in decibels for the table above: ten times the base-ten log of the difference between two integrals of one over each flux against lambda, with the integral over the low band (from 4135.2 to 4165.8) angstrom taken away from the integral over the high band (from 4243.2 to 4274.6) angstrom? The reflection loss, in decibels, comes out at -7.7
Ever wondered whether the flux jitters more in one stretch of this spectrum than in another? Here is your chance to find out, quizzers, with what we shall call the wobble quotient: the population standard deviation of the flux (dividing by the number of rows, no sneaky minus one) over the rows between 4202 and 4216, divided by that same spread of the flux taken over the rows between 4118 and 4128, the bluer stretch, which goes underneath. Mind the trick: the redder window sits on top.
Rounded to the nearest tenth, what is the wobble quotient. 1.5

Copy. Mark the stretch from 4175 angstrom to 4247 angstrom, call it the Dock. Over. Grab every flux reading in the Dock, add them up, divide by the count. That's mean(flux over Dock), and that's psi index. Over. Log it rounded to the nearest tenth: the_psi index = 26.4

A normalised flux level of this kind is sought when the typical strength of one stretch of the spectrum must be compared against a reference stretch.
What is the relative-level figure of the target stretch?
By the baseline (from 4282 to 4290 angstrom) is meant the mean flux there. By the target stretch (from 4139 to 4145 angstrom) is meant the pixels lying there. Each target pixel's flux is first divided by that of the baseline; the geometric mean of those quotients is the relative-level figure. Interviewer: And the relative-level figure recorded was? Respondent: 0.79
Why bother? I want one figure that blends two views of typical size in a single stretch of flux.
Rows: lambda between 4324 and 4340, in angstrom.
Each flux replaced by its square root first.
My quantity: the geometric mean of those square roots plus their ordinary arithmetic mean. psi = 11.2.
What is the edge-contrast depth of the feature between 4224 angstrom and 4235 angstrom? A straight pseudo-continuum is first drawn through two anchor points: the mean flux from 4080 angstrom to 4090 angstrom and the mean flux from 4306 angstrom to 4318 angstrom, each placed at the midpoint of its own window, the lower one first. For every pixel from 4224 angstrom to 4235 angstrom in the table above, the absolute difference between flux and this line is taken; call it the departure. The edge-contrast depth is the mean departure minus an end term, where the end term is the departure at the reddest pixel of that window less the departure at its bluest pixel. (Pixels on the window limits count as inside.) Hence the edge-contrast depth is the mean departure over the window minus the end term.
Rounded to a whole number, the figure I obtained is 18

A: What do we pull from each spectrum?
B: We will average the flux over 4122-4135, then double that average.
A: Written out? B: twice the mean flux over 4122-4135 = 52.8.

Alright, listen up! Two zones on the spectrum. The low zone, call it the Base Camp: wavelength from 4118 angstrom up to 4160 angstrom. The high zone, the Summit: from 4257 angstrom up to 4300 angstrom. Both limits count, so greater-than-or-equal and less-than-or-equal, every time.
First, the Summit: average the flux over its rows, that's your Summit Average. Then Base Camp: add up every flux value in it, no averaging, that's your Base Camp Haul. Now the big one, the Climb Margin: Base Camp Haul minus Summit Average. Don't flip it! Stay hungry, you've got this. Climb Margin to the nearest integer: 563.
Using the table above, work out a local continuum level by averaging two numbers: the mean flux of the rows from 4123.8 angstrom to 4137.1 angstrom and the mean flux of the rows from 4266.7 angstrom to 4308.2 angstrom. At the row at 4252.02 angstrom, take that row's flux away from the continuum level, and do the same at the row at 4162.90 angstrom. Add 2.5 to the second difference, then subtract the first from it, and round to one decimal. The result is -8.7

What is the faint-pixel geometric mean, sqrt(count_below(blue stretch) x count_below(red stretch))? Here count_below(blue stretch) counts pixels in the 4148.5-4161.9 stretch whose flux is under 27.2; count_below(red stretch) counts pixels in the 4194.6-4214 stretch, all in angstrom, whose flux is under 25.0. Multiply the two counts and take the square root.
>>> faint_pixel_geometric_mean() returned 3.0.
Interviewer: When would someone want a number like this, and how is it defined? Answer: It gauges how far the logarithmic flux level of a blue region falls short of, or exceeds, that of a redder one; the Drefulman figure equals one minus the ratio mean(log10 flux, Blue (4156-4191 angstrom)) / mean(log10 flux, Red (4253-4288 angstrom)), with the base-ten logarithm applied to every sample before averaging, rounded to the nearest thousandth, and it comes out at -0.027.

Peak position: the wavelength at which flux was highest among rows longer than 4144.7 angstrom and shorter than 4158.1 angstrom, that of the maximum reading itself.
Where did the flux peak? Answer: 4147.59 angstrom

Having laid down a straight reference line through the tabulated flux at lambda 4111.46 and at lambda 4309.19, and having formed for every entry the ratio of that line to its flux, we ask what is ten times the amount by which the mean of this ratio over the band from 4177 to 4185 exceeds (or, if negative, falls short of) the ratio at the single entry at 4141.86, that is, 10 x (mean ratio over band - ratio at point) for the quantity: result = -3.2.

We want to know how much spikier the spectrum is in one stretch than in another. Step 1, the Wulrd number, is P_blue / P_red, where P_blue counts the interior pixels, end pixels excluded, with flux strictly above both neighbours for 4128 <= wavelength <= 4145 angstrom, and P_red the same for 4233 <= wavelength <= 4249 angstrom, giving 2.0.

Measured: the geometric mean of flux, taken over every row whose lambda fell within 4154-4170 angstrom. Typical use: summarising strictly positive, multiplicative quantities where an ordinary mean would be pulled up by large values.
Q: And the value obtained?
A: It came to 28.4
